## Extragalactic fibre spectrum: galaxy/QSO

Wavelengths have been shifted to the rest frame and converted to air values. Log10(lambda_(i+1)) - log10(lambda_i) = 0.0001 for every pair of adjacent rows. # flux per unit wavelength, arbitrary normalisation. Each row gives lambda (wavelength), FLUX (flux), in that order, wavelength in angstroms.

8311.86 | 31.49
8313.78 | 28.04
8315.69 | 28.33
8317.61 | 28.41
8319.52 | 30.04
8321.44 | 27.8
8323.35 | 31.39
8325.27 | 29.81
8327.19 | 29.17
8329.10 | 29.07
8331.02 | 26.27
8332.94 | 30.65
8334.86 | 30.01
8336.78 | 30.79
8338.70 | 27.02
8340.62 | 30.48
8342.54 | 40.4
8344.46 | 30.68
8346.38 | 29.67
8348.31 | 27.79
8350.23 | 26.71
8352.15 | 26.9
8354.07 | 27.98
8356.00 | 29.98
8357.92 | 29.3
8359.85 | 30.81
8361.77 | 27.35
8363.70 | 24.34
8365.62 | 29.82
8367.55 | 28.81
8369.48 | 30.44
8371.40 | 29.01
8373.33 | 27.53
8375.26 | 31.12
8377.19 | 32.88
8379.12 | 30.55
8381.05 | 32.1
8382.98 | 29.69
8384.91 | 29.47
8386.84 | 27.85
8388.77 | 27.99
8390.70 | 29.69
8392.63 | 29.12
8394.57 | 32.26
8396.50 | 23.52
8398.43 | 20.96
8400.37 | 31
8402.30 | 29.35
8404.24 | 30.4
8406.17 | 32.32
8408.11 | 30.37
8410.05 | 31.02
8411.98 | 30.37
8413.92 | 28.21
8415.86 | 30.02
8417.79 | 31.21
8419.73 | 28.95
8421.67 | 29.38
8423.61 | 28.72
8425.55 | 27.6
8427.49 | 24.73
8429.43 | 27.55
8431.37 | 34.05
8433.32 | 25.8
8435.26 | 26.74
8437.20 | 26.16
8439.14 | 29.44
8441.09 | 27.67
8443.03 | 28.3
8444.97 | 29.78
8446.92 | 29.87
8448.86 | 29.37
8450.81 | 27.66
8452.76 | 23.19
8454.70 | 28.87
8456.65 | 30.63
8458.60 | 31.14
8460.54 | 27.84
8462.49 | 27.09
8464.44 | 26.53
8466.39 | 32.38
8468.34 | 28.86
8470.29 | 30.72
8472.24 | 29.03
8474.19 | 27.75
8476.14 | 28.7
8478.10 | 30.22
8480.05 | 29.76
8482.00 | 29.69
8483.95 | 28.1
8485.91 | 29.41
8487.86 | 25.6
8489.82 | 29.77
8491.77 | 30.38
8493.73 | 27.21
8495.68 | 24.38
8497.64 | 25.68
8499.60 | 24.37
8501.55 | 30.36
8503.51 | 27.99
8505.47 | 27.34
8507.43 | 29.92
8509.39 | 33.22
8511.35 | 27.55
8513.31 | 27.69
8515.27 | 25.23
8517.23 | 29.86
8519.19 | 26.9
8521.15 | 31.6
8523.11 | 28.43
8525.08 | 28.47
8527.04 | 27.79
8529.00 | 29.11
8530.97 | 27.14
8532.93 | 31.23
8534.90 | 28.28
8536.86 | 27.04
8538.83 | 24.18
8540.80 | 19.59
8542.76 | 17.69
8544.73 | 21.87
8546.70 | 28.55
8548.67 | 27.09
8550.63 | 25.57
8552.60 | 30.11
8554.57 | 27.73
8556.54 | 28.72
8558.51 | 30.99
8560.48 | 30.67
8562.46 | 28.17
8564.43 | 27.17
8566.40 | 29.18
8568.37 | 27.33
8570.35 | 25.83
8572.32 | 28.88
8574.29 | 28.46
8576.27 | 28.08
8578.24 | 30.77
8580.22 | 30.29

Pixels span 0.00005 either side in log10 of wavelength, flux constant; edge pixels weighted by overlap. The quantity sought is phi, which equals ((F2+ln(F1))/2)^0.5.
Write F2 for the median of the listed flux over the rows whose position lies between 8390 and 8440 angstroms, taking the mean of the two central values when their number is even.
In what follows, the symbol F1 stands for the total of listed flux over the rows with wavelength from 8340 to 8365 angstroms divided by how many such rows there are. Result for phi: 4.05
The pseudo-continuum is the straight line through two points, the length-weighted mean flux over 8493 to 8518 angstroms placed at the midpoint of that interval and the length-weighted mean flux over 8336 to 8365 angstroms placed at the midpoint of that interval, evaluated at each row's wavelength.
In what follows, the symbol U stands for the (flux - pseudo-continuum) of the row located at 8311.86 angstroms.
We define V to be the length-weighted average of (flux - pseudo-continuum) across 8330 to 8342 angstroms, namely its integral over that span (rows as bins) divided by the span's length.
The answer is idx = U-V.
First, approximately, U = 2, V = 0.1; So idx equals 1.6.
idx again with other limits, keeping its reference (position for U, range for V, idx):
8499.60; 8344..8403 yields -3.2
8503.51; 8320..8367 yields 0.3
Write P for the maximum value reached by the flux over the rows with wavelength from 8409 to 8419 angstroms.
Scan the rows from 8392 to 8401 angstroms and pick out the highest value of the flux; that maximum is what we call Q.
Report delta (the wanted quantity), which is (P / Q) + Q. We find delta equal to 33.2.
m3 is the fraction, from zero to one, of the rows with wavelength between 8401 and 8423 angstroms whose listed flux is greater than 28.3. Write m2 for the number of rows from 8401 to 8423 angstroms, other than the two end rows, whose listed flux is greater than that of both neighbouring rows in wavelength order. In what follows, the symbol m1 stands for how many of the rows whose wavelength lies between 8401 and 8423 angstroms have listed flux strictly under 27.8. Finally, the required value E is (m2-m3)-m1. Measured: 2.1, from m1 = 0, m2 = 3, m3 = 0.91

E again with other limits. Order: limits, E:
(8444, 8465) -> -2.5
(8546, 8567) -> -2.5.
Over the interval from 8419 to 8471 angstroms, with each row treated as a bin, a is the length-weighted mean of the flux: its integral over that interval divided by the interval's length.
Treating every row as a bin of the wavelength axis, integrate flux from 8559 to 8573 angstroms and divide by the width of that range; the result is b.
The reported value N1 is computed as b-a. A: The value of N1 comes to -0.2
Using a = 28.5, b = 28.3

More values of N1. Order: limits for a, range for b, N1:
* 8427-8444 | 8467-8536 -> 0.6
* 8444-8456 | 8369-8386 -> 2.1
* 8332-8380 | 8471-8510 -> -1.2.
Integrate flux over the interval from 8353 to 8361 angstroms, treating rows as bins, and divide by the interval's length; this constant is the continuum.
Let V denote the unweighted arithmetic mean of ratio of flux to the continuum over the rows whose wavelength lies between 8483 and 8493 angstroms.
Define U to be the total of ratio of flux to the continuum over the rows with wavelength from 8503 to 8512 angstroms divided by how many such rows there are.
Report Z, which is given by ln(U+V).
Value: 0.68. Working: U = 0.99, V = 0.97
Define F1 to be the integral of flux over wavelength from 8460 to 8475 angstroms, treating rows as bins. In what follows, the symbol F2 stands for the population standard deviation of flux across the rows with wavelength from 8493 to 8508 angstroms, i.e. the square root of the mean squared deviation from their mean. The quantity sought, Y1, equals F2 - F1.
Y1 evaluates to -430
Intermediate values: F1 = 432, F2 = 2.13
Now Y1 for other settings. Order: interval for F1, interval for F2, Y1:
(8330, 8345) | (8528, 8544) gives -457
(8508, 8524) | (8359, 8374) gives -460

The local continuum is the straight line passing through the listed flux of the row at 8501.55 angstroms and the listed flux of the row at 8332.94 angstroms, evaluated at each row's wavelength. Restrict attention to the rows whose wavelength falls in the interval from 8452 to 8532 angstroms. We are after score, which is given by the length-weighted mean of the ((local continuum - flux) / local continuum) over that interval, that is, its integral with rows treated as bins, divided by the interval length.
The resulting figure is 0.063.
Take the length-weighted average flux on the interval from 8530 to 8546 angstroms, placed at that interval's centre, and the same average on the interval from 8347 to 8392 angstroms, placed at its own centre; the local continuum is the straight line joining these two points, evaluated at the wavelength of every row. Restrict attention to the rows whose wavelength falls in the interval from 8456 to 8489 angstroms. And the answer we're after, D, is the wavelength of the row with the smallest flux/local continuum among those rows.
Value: 8487.86 angstroms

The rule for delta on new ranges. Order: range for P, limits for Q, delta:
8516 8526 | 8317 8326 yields 32.4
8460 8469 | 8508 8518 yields 34.2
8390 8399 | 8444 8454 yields 31.0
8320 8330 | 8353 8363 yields 31.8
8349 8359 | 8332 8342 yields 31.8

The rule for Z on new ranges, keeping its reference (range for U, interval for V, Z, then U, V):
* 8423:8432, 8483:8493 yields 0.66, 0.97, 0.97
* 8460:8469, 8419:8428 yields 0.65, 0.97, 0.95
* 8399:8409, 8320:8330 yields 0.71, 1.04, 1.00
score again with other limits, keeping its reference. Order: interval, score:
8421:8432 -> 0.066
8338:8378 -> 0.037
